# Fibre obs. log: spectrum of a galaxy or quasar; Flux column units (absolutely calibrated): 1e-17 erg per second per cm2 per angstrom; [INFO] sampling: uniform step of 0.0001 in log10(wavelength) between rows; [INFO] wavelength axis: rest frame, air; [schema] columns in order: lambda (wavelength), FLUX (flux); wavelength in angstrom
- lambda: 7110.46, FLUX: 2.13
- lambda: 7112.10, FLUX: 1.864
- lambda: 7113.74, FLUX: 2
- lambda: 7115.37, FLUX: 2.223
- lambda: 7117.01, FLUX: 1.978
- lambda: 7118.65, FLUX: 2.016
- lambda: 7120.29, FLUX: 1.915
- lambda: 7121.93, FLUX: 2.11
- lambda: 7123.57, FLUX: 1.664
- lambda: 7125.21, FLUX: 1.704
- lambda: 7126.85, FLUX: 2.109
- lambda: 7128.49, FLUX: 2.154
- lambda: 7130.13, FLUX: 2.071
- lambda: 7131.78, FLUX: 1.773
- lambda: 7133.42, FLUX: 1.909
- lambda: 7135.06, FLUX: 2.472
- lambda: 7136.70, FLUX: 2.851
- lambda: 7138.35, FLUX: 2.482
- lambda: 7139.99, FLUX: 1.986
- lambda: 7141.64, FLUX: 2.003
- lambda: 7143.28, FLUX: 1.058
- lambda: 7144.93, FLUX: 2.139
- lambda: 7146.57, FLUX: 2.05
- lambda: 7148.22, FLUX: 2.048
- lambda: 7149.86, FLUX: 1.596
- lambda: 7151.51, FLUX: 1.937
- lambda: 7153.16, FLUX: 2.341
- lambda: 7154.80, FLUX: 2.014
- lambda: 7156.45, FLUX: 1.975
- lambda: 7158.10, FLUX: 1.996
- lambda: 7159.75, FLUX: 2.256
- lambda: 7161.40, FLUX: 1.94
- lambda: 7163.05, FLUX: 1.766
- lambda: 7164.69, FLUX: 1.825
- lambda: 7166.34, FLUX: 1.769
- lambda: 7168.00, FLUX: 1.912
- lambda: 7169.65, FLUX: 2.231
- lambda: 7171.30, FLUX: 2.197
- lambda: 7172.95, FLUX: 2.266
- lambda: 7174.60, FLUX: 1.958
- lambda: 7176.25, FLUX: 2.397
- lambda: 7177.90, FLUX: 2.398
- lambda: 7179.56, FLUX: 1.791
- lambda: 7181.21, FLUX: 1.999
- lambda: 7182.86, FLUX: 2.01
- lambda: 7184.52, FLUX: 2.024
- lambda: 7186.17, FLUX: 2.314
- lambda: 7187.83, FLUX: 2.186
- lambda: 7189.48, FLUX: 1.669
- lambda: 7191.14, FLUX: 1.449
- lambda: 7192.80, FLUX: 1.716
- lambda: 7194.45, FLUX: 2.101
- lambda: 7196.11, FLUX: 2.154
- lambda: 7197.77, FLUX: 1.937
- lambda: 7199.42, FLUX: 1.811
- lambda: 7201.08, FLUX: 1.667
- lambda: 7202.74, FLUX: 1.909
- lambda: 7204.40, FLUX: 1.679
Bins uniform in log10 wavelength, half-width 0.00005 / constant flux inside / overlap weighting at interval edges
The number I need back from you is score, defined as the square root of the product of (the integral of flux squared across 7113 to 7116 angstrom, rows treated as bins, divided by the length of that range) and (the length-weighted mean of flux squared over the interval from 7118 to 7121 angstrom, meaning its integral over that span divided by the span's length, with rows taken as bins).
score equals 4.15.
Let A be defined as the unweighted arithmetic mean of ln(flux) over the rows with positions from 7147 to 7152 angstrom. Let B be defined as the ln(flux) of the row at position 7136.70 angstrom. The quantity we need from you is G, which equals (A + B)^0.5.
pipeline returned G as 1.29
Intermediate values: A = 0.615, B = 1.05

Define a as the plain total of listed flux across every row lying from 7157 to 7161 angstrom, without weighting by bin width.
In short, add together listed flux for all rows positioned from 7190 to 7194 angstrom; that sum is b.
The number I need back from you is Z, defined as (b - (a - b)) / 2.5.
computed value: 0.8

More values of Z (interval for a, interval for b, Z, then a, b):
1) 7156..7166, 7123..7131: 3.1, 11.8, 10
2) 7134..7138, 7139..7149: 6.9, 5.3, 11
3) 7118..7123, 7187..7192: 1.8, 6.0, 5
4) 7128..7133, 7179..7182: 0.6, 6.0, 4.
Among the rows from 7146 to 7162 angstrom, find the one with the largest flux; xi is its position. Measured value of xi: 7153.16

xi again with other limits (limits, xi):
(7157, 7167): 7159.75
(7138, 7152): 7138.35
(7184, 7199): 7186.17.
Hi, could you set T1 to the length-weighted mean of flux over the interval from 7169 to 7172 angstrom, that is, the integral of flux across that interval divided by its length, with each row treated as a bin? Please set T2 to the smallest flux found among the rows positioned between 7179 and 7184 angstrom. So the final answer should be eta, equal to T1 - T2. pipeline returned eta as 0.4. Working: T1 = 2.21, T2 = 1.791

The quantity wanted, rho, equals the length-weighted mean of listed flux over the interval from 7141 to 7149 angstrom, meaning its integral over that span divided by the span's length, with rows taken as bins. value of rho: 1.86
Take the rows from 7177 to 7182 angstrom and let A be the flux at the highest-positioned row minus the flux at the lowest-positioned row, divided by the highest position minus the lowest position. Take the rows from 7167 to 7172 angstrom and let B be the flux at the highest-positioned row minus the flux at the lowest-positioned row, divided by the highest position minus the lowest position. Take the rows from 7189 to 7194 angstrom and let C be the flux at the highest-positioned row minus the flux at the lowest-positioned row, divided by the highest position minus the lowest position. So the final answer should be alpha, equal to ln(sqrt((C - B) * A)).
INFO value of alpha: -2.4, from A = -0.12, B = 0.09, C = 0.01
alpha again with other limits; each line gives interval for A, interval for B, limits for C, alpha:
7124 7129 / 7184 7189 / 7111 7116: -2.4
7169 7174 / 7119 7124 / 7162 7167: -3.6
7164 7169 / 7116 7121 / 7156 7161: -2.9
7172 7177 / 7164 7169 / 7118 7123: -4.6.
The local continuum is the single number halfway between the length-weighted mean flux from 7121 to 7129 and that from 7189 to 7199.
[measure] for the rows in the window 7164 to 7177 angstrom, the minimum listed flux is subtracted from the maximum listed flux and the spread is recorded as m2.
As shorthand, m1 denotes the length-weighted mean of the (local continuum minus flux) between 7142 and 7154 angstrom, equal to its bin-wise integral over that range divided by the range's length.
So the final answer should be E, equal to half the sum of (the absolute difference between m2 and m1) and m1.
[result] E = 0.31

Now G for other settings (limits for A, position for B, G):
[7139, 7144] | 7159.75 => 1.14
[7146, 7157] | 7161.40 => 1.16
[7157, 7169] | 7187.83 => 1.20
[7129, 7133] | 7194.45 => 1.18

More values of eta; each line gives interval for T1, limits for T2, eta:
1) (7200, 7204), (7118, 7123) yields -0.1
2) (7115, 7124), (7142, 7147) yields 0.9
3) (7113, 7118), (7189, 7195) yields 0.6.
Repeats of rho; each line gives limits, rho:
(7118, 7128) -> 1.93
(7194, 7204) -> 1.91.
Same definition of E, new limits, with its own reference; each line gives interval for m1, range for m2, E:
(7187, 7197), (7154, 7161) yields 0.14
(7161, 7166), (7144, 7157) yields 0.37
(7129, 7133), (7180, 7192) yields 0.43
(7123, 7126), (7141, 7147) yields 0.54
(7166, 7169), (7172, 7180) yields 0.30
